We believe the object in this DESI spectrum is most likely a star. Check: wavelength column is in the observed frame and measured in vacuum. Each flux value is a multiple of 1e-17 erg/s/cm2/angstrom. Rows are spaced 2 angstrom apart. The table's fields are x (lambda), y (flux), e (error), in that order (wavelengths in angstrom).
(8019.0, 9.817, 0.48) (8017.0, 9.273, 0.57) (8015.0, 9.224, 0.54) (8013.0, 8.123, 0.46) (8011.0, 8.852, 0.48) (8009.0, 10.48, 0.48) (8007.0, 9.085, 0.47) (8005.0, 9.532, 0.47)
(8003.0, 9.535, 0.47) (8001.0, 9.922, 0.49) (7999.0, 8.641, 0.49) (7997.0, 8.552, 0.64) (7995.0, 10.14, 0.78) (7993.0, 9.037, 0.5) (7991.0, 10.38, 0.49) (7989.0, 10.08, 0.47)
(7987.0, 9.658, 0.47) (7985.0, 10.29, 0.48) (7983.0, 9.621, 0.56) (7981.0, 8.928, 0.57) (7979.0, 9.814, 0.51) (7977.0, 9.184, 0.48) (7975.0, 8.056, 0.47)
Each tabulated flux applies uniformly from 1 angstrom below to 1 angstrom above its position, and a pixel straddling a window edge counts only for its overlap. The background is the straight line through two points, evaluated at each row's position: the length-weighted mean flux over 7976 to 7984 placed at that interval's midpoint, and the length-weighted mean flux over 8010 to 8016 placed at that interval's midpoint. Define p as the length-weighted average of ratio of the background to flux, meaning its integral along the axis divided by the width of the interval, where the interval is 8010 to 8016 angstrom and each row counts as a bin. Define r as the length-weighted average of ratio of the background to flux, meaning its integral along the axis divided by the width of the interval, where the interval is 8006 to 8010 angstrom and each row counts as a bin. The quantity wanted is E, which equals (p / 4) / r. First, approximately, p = 1.00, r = 0.908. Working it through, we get 0.276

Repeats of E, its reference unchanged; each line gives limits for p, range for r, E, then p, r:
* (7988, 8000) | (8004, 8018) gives 0.253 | 0.97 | 0.956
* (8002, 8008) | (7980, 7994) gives 0.248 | 0.95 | 0.955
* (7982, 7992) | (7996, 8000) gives 0.220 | 0.93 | 1.050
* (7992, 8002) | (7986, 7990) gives 0.263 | 0.98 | 0.936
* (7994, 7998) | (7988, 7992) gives 0.272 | 0.98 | 0.898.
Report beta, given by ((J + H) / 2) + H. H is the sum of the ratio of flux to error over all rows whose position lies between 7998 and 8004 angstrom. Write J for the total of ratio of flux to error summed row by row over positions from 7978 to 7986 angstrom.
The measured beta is 124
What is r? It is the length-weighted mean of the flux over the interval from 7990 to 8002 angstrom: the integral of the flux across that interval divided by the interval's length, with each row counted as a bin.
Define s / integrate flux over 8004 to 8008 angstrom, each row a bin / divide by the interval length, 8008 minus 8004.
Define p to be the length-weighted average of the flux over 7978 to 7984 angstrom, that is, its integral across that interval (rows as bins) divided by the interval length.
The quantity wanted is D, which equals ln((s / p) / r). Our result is -2.26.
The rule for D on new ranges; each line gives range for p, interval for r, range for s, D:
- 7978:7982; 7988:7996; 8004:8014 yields -2.31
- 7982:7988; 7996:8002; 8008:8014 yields -2.28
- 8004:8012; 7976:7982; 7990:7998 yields -2.23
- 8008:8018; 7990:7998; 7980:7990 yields -2.20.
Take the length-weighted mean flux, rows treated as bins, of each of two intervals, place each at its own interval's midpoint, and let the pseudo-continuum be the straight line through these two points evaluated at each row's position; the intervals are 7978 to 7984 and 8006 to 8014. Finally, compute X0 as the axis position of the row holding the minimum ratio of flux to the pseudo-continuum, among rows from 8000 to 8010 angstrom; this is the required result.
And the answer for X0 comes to 8007.0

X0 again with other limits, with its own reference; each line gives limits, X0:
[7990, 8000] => 7997.0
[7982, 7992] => 7983.0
